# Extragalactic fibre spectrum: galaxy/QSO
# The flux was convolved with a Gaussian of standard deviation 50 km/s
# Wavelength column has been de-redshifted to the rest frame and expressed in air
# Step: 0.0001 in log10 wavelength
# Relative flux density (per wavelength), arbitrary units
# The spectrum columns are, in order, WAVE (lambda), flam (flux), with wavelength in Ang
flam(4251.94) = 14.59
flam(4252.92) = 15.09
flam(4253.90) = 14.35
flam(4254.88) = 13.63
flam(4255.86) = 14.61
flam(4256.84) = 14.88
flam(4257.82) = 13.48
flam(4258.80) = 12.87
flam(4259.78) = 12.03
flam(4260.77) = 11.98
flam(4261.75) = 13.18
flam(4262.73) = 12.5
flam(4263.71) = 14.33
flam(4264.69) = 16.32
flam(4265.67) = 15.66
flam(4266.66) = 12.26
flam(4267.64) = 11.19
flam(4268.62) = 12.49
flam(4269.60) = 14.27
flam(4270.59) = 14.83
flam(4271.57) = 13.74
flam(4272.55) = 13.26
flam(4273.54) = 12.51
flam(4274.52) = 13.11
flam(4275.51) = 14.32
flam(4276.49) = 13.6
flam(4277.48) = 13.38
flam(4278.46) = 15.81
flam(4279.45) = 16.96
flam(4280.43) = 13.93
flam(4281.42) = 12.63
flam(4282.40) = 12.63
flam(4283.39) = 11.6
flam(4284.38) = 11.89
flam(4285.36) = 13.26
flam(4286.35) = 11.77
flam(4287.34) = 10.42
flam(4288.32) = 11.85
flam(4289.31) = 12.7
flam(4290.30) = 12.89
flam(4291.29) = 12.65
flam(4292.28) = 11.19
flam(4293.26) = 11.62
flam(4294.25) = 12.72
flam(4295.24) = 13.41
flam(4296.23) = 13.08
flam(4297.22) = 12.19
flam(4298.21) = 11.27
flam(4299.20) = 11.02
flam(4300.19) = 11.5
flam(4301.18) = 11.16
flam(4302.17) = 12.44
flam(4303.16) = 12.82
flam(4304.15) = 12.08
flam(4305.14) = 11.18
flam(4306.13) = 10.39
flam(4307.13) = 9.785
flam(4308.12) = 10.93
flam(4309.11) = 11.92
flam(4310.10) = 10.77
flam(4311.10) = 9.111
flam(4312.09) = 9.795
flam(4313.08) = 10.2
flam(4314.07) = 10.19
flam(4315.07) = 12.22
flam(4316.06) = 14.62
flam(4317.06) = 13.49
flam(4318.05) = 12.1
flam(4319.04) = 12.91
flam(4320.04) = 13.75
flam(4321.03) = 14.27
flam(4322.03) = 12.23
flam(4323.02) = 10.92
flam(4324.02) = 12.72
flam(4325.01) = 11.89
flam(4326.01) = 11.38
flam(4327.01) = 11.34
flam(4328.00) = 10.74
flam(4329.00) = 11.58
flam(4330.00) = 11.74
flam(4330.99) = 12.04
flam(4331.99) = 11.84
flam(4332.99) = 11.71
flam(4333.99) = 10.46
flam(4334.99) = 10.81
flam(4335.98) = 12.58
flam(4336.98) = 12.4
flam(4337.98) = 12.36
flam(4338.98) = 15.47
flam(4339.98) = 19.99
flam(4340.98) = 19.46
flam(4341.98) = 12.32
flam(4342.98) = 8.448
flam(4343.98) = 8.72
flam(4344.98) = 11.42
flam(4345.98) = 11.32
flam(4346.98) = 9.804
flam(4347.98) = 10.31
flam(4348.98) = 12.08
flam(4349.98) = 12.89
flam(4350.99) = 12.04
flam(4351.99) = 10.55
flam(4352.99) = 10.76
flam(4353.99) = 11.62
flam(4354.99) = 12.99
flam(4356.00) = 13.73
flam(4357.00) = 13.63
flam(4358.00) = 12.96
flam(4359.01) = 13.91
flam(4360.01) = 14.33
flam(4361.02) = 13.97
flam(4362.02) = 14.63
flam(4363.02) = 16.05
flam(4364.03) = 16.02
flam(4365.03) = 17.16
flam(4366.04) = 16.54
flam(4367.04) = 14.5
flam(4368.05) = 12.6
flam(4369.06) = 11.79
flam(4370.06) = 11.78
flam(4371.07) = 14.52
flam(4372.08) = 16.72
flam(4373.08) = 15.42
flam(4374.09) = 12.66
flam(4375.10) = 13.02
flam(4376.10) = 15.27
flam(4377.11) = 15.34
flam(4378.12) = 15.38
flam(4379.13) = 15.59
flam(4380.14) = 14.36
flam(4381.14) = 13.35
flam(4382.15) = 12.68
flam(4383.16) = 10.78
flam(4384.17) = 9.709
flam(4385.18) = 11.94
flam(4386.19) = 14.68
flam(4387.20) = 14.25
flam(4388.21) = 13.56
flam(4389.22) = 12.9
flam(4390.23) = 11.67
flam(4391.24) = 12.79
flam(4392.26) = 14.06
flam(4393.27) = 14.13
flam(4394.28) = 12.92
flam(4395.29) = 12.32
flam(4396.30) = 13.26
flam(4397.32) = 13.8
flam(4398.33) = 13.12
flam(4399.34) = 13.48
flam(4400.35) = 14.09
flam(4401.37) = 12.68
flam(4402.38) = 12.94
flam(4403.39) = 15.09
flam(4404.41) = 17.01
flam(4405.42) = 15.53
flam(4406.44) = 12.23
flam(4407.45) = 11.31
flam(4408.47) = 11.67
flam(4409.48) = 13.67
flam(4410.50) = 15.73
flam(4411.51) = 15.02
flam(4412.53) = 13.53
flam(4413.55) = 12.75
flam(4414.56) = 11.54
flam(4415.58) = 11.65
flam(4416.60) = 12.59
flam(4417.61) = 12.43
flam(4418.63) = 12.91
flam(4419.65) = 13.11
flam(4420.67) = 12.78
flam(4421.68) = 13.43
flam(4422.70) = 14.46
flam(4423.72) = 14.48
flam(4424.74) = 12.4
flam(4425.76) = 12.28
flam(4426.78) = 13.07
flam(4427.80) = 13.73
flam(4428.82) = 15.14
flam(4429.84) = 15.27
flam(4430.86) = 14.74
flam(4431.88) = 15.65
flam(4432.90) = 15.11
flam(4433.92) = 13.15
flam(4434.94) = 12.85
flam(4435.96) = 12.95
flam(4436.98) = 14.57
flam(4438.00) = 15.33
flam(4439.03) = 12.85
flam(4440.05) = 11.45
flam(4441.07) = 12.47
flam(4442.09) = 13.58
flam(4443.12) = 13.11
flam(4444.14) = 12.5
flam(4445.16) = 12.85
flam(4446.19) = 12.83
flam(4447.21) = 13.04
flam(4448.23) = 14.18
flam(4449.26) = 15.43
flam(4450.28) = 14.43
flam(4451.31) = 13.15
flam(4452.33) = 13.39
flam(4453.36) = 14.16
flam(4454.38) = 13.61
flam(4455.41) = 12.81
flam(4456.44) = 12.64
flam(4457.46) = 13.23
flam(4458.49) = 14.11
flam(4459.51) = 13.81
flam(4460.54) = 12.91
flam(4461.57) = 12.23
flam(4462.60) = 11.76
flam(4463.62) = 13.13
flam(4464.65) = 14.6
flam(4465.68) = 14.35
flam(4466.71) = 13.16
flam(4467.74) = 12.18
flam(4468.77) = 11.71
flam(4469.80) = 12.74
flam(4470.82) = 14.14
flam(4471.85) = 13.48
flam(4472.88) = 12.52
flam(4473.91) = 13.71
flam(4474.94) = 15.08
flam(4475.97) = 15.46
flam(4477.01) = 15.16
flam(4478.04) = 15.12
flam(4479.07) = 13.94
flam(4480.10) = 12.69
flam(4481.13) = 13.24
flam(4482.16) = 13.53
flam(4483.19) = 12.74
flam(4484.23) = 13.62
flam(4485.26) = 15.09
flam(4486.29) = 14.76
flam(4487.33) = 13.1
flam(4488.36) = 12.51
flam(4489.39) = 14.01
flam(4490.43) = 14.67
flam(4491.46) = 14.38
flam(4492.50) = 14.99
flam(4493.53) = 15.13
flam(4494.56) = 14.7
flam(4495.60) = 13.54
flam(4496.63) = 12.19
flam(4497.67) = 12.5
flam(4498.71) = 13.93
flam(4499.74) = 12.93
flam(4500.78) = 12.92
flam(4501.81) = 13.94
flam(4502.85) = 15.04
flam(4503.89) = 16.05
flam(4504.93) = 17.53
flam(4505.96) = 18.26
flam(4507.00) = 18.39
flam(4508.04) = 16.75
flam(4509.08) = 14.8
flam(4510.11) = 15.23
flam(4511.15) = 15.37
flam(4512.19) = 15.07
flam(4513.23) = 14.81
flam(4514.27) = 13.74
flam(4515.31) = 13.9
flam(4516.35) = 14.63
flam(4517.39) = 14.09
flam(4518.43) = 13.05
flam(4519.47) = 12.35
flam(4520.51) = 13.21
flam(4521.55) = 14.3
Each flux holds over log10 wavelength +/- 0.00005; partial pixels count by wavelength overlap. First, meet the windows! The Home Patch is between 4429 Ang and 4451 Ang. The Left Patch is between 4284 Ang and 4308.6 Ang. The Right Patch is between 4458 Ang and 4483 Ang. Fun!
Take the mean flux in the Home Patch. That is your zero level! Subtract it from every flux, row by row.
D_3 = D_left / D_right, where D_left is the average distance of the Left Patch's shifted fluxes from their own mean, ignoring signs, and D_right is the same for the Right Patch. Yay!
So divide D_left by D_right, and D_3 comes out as 0.90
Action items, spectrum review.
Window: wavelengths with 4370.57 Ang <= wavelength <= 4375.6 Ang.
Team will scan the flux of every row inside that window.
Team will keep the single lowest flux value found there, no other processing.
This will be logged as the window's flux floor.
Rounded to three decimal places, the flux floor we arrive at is 12.660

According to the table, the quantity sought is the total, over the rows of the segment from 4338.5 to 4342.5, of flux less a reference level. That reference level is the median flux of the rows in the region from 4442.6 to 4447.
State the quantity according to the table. 16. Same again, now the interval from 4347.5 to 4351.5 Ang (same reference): -4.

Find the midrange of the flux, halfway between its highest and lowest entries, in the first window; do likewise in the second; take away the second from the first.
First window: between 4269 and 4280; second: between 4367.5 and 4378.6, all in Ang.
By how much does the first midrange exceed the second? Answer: 0.5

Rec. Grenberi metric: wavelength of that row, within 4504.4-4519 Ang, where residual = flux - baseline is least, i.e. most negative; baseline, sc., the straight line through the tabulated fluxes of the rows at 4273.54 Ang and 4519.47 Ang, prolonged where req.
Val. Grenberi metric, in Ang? 4518.43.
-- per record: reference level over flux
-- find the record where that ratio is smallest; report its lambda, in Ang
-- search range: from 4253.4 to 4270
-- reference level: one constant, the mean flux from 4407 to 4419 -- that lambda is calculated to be 4264.69 Ang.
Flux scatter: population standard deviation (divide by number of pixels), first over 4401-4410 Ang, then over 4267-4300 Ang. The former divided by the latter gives 1.33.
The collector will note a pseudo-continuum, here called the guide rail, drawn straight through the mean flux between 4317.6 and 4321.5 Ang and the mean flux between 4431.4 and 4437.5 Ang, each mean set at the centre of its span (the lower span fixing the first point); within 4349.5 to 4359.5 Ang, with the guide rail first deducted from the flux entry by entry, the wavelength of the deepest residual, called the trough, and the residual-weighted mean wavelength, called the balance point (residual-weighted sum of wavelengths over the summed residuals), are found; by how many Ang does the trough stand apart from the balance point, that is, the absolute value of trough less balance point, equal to 0.5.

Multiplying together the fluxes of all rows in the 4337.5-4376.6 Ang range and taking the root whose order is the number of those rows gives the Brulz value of 13.2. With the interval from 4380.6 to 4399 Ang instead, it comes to 12.8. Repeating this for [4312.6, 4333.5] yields 12.0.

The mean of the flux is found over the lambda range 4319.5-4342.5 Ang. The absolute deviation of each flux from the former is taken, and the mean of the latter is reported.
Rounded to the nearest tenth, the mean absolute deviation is 1.7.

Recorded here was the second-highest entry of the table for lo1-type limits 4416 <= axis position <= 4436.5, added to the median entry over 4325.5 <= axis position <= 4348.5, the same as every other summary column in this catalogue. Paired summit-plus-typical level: 27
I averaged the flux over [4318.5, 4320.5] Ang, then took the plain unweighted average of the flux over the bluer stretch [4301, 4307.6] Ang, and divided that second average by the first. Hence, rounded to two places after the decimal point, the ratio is 0.86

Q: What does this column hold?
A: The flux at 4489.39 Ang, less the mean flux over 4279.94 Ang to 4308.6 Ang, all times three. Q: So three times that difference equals 6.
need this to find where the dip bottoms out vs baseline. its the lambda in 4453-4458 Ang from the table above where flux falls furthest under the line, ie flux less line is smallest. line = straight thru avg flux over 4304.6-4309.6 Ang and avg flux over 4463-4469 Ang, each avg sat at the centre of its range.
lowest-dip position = 4456.44 Ang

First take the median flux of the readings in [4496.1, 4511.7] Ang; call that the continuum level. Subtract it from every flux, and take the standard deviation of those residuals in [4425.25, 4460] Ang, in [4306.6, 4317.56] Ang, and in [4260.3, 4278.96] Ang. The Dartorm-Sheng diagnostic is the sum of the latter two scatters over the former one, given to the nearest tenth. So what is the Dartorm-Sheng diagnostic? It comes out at 2.9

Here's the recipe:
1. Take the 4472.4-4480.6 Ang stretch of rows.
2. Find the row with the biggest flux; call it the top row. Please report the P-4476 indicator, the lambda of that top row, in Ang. 4475.97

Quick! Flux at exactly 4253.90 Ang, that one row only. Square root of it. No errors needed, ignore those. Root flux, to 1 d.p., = 3.8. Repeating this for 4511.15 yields 3.9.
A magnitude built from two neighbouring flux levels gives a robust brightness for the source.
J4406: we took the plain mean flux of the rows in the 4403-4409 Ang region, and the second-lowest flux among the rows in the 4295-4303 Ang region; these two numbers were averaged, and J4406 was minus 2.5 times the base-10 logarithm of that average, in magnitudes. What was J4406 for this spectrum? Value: -2.74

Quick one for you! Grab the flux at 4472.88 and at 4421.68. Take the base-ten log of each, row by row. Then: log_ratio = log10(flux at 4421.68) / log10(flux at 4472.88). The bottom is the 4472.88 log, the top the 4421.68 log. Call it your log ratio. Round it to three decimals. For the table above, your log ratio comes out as 1.028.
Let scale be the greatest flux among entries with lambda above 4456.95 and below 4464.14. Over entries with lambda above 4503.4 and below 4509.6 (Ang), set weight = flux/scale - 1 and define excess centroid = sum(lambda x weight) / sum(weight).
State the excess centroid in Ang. 4506.2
